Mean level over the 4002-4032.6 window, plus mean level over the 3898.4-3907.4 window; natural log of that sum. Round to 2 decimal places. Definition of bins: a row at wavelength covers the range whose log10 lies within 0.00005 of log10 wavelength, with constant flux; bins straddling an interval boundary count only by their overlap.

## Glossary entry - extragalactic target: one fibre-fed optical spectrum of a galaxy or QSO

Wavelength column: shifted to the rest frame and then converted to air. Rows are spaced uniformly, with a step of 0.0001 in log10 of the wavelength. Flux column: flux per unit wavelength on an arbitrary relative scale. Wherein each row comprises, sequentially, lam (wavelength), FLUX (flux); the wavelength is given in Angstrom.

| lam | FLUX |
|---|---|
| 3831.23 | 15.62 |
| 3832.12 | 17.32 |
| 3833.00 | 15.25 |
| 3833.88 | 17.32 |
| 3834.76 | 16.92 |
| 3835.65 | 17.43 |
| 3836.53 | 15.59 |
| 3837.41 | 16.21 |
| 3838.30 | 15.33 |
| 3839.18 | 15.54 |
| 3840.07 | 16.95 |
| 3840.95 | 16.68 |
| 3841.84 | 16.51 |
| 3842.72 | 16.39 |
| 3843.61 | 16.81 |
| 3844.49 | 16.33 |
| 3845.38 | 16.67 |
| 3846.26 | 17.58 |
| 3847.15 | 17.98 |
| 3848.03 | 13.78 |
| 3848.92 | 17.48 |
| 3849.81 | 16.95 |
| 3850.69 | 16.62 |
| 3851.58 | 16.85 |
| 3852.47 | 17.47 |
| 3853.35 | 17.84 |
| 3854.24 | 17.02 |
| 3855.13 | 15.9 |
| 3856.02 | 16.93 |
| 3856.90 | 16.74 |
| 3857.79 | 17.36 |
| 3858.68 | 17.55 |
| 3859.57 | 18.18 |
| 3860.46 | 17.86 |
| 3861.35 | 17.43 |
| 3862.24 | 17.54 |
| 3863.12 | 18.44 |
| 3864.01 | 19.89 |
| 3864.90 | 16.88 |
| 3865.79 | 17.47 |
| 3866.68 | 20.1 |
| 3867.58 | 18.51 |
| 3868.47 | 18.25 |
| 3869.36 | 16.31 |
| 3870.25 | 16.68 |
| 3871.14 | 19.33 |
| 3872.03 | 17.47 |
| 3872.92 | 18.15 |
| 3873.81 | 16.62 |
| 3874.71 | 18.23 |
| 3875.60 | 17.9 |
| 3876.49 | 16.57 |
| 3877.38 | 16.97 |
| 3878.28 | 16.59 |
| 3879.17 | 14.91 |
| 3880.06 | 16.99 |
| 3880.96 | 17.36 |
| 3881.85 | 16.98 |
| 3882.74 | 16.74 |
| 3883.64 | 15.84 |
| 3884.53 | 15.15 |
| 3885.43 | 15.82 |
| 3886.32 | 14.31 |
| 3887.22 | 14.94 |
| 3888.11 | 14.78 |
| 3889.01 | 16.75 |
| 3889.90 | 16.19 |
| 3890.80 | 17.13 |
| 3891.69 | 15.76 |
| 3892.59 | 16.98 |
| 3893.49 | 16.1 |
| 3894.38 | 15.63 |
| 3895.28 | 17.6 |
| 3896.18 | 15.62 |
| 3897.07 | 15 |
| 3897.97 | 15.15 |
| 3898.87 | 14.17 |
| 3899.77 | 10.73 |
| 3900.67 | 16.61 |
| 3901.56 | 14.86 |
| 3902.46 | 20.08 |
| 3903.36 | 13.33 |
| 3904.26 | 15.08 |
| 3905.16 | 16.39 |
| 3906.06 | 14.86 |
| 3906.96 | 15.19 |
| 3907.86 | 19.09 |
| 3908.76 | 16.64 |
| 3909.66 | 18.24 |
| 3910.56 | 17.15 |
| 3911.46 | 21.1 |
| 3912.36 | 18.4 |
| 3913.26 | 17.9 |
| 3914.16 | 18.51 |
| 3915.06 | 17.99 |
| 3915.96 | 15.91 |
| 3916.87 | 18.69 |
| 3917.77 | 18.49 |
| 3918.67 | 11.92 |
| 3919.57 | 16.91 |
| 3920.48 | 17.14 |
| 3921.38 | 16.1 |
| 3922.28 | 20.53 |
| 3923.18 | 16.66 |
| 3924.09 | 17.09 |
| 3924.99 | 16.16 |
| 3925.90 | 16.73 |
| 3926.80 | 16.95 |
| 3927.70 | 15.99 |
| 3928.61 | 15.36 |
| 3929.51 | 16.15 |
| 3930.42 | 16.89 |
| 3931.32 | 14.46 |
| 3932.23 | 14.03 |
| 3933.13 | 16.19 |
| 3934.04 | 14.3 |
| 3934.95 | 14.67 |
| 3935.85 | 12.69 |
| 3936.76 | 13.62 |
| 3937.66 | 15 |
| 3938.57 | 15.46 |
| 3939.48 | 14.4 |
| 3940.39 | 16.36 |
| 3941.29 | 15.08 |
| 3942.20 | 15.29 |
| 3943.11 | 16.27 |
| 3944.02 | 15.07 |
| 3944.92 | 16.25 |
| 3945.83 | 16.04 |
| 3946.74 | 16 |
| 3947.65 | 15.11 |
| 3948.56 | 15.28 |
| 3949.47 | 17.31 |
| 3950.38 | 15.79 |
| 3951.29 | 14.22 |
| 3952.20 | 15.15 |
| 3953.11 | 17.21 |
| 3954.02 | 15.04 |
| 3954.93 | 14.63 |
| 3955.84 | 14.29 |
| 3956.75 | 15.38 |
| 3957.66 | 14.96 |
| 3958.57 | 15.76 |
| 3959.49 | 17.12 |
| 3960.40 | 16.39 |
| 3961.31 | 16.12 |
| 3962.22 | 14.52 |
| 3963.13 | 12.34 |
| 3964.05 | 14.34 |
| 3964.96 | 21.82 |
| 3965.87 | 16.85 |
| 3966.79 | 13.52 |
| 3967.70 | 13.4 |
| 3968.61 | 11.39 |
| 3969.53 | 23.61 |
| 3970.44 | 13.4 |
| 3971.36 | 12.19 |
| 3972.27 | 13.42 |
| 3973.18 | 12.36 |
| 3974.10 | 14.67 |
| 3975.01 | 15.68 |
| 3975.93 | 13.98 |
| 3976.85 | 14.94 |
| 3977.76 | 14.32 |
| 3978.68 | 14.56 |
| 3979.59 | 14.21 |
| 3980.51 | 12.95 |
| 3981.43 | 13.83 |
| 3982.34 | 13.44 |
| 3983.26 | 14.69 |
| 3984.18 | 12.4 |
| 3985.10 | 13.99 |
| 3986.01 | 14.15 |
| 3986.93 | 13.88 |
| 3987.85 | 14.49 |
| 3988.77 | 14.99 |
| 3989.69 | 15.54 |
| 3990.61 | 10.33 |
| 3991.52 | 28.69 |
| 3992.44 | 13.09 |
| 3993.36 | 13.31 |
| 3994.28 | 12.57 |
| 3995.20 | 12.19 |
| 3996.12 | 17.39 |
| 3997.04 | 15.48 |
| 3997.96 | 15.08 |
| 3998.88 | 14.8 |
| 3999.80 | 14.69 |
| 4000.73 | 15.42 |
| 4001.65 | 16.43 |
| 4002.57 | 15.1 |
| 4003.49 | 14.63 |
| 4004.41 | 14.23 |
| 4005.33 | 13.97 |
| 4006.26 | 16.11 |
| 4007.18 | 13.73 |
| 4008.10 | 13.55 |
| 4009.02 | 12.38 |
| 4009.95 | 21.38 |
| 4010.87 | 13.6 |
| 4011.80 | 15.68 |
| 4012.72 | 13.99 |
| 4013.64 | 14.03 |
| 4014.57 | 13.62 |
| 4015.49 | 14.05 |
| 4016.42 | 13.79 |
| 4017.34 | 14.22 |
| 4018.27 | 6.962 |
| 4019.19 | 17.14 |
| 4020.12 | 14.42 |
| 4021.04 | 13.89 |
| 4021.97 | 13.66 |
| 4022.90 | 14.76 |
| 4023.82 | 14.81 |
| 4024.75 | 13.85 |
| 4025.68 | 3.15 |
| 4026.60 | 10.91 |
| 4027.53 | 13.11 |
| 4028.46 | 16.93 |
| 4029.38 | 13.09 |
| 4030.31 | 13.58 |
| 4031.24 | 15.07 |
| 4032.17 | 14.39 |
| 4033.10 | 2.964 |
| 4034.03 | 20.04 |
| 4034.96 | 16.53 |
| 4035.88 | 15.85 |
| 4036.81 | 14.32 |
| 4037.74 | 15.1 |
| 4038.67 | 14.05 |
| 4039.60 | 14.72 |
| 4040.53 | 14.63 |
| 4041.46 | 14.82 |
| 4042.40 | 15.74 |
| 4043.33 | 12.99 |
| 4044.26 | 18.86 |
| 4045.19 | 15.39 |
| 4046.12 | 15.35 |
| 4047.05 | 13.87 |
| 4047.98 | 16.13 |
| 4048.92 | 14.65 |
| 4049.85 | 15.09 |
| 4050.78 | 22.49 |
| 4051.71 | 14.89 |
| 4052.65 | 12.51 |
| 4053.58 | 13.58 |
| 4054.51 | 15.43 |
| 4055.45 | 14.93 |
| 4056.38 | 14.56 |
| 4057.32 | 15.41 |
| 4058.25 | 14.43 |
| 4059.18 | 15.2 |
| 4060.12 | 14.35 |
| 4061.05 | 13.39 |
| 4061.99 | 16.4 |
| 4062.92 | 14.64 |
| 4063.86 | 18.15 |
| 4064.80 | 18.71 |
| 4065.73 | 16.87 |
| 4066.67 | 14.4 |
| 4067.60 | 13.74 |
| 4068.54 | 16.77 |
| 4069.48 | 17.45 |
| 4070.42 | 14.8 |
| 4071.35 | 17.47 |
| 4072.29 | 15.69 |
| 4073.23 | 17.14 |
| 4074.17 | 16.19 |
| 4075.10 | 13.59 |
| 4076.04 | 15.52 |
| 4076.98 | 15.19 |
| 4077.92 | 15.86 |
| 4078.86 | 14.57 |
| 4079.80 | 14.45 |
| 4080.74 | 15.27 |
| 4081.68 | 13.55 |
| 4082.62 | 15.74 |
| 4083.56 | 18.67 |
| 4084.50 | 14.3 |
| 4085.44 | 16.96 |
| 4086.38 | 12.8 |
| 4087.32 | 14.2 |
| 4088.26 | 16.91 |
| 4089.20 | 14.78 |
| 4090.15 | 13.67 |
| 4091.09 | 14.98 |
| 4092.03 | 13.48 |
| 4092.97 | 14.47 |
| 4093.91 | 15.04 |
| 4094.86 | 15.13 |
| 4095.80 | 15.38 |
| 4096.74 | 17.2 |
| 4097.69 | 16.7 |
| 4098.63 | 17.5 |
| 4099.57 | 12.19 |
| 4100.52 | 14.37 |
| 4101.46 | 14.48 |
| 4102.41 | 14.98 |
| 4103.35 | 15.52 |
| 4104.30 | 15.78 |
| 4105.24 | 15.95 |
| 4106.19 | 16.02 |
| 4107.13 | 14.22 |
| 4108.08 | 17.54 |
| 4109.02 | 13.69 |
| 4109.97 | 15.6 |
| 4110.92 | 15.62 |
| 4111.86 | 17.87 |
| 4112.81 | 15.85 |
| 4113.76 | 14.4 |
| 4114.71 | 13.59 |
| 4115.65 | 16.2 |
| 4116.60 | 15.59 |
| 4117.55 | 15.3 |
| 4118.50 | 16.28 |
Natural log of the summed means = 3.37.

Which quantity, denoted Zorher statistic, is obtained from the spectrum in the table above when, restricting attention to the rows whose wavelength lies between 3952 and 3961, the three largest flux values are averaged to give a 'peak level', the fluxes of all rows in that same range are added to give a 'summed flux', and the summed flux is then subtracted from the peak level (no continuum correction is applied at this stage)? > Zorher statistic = -139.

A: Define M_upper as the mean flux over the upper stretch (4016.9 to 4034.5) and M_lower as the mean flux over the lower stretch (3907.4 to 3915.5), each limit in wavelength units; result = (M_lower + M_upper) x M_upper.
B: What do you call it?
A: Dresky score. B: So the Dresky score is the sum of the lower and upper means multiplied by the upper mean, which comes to 407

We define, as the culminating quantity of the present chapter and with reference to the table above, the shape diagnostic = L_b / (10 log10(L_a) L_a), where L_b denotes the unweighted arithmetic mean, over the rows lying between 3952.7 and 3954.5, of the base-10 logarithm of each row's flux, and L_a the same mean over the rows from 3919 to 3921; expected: 1.1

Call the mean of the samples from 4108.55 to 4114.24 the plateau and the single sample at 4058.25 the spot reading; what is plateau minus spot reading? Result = 1.1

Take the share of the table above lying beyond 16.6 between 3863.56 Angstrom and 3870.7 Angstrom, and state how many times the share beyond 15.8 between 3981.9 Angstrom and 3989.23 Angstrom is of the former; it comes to 0.0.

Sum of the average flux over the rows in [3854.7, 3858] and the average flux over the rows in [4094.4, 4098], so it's 32.8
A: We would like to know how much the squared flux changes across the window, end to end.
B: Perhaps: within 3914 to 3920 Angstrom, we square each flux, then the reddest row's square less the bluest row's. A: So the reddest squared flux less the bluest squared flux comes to -57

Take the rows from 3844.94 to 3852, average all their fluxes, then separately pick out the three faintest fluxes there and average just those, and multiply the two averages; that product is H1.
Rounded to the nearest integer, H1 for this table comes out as 263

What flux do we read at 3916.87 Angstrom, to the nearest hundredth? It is 18.69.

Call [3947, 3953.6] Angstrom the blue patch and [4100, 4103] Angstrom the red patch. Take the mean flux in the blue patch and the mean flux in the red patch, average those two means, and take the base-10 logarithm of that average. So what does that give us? 1.18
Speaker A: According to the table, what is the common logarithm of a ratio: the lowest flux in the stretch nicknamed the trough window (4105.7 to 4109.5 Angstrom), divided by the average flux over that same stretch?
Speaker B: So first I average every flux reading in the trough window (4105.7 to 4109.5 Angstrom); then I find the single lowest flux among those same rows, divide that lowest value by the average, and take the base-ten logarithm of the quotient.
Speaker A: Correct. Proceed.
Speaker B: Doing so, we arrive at -0.050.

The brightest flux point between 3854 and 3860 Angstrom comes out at 18.18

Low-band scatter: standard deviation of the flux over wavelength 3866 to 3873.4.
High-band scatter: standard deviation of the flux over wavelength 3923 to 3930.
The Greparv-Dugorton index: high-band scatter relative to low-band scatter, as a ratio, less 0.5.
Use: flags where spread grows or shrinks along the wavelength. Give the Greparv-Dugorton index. 0.0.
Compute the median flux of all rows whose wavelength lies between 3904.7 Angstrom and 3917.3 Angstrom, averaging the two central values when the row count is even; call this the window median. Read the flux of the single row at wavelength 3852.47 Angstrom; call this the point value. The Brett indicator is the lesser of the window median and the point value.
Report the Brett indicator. 17.47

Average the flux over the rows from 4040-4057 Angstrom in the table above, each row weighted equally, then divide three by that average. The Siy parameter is 0.196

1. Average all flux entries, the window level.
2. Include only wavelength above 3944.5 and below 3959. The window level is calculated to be 15.5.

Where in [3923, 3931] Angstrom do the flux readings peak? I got 3924.09 Angstrom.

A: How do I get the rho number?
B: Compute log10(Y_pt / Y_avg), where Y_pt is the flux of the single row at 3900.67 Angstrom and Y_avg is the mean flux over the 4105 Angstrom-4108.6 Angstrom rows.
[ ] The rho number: 0.02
